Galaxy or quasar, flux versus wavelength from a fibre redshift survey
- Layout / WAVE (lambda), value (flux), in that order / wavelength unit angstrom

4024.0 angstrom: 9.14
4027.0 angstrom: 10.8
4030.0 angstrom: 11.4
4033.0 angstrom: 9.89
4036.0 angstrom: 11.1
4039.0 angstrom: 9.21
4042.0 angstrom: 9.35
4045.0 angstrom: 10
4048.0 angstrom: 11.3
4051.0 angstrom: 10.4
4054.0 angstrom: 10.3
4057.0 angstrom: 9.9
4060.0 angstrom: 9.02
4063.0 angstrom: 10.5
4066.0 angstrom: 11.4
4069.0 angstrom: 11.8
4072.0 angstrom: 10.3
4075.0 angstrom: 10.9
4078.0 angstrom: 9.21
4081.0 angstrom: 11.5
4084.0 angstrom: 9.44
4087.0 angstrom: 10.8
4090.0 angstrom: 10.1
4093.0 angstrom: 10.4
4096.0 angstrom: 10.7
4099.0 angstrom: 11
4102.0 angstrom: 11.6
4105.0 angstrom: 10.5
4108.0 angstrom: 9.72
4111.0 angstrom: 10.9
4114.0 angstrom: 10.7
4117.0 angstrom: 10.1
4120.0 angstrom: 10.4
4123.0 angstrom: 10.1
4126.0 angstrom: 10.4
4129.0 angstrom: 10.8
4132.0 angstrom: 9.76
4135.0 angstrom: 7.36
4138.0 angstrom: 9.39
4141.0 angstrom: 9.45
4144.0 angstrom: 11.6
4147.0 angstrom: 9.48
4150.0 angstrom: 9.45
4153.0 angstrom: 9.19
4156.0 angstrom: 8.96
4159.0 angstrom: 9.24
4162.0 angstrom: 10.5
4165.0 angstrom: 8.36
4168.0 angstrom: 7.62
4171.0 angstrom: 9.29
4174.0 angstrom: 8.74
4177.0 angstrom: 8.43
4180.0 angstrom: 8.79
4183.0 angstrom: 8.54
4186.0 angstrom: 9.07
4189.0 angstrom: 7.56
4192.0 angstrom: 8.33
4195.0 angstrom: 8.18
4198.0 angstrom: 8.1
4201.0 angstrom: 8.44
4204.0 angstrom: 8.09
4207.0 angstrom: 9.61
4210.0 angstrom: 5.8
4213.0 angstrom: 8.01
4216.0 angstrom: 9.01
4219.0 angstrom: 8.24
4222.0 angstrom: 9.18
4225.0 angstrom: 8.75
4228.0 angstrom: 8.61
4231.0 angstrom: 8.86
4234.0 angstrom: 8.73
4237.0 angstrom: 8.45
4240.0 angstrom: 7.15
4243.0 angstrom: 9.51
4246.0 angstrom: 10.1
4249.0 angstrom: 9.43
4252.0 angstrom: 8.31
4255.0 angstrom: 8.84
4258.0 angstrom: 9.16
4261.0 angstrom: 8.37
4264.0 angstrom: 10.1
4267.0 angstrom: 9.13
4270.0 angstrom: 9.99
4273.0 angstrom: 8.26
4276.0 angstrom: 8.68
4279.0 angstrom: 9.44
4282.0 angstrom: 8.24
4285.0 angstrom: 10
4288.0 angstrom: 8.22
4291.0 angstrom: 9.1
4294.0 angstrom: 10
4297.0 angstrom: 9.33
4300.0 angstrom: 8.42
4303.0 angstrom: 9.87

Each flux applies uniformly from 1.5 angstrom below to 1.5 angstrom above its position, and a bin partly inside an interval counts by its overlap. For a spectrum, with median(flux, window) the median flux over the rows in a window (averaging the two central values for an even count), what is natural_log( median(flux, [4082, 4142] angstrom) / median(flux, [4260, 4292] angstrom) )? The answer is 0.13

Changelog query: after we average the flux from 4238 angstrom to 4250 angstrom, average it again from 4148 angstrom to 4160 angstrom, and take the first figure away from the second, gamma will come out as 0.2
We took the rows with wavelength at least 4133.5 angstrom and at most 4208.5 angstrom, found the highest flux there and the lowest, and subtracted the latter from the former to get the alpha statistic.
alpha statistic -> 4.24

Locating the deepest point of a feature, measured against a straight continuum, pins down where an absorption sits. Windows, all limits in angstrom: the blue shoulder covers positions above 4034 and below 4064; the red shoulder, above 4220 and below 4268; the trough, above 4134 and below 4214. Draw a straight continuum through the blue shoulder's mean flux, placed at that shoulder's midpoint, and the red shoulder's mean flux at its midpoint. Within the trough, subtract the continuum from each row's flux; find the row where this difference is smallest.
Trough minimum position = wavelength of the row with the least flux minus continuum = 4210.0 angstrom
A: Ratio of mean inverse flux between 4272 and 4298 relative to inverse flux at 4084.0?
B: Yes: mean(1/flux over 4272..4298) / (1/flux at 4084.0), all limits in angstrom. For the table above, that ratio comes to 1.1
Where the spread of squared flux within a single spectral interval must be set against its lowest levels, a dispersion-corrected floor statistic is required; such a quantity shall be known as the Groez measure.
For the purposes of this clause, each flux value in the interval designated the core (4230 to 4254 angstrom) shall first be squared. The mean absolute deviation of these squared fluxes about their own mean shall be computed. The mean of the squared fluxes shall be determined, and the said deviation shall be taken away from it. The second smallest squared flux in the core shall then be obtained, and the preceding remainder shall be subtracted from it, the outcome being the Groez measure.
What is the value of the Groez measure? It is 2.1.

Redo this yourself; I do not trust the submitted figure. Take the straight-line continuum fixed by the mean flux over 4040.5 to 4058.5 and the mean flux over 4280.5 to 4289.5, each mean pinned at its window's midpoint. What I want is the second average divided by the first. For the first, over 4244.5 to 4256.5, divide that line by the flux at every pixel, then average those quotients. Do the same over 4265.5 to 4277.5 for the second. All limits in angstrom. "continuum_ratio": 1.00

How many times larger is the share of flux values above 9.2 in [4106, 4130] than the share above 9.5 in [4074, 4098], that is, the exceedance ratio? 1.3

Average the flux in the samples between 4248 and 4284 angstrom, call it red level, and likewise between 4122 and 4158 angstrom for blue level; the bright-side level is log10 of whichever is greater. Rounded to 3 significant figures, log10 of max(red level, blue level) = 0.985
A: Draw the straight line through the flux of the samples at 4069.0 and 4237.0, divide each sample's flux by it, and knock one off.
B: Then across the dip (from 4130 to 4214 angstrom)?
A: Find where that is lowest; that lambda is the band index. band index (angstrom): 4210.0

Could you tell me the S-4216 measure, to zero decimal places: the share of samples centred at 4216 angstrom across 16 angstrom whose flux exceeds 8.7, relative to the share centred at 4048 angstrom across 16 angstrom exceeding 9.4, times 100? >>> 50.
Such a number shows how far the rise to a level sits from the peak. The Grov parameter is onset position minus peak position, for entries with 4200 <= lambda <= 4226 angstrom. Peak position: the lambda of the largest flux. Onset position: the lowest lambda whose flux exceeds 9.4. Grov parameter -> 0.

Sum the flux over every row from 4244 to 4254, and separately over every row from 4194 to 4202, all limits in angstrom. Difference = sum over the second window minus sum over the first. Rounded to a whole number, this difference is -3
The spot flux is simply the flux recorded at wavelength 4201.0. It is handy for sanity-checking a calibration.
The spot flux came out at 8.44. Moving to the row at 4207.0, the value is 9.61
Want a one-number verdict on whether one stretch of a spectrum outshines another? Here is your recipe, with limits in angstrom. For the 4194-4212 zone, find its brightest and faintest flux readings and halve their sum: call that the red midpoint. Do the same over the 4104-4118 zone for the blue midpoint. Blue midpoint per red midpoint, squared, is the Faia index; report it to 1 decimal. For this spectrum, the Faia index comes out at 1.8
